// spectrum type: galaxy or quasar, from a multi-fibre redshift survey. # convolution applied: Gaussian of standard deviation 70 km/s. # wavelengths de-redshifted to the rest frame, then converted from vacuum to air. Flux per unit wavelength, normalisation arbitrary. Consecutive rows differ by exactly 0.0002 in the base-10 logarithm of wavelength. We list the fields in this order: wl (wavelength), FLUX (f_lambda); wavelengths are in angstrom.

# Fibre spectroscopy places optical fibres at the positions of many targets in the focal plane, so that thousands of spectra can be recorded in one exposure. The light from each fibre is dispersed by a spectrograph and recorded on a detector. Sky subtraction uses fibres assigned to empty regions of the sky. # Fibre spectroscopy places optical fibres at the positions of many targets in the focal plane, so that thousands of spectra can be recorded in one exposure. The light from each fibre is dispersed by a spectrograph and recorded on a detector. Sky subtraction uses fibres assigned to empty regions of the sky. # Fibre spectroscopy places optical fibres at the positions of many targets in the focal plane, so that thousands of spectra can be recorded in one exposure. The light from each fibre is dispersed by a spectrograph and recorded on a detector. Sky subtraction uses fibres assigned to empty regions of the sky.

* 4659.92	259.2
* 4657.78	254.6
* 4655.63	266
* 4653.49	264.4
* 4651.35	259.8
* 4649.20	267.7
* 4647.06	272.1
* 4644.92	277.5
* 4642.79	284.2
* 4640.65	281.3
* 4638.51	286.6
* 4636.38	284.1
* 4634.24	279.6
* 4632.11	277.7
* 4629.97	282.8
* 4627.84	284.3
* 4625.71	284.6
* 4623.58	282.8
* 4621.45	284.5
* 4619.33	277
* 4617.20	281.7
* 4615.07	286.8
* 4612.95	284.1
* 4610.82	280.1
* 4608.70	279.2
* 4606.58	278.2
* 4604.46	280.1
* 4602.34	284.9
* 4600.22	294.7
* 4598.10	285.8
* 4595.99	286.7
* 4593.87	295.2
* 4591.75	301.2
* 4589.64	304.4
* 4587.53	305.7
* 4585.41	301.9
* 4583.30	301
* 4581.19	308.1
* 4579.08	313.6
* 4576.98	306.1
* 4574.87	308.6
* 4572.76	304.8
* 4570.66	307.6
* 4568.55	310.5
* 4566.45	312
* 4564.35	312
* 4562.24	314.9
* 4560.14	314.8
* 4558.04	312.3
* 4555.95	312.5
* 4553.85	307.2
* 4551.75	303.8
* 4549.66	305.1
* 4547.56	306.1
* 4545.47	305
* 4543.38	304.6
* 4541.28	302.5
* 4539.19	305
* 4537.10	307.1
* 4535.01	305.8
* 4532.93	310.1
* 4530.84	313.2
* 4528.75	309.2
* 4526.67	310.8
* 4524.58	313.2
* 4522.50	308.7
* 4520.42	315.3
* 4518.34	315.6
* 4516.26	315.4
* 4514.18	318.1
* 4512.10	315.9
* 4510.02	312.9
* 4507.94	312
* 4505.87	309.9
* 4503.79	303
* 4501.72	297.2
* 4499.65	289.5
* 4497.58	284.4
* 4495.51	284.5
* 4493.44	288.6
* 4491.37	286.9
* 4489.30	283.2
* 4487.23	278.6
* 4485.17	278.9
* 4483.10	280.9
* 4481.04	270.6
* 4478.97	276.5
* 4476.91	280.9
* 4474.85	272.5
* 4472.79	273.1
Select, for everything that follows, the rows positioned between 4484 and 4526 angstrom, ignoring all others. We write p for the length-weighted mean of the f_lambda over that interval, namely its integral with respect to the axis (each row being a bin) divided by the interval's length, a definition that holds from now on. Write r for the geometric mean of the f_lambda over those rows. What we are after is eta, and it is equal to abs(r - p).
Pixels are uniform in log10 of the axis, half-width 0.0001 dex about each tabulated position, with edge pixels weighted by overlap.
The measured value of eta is 0.37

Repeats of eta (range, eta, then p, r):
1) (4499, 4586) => 0.19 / 309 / 309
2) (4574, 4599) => 0.19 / 302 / 301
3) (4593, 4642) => 0.03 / 284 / 284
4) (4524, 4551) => 0.14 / 307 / 307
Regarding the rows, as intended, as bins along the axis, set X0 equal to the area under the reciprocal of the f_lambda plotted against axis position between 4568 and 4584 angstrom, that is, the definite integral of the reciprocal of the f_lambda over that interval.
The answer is 0.0520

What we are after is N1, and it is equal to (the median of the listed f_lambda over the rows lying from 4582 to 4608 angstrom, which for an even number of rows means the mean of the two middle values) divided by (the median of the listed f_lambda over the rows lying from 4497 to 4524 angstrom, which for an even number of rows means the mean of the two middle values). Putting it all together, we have 0.95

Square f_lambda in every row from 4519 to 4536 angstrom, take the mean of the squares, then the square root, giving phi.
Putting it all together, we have 311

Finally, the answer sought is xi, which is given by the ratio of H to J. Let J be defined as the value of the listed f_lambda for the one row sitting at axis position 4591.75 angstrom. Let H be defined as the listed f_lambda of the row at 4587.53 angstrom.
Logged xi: 1.01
